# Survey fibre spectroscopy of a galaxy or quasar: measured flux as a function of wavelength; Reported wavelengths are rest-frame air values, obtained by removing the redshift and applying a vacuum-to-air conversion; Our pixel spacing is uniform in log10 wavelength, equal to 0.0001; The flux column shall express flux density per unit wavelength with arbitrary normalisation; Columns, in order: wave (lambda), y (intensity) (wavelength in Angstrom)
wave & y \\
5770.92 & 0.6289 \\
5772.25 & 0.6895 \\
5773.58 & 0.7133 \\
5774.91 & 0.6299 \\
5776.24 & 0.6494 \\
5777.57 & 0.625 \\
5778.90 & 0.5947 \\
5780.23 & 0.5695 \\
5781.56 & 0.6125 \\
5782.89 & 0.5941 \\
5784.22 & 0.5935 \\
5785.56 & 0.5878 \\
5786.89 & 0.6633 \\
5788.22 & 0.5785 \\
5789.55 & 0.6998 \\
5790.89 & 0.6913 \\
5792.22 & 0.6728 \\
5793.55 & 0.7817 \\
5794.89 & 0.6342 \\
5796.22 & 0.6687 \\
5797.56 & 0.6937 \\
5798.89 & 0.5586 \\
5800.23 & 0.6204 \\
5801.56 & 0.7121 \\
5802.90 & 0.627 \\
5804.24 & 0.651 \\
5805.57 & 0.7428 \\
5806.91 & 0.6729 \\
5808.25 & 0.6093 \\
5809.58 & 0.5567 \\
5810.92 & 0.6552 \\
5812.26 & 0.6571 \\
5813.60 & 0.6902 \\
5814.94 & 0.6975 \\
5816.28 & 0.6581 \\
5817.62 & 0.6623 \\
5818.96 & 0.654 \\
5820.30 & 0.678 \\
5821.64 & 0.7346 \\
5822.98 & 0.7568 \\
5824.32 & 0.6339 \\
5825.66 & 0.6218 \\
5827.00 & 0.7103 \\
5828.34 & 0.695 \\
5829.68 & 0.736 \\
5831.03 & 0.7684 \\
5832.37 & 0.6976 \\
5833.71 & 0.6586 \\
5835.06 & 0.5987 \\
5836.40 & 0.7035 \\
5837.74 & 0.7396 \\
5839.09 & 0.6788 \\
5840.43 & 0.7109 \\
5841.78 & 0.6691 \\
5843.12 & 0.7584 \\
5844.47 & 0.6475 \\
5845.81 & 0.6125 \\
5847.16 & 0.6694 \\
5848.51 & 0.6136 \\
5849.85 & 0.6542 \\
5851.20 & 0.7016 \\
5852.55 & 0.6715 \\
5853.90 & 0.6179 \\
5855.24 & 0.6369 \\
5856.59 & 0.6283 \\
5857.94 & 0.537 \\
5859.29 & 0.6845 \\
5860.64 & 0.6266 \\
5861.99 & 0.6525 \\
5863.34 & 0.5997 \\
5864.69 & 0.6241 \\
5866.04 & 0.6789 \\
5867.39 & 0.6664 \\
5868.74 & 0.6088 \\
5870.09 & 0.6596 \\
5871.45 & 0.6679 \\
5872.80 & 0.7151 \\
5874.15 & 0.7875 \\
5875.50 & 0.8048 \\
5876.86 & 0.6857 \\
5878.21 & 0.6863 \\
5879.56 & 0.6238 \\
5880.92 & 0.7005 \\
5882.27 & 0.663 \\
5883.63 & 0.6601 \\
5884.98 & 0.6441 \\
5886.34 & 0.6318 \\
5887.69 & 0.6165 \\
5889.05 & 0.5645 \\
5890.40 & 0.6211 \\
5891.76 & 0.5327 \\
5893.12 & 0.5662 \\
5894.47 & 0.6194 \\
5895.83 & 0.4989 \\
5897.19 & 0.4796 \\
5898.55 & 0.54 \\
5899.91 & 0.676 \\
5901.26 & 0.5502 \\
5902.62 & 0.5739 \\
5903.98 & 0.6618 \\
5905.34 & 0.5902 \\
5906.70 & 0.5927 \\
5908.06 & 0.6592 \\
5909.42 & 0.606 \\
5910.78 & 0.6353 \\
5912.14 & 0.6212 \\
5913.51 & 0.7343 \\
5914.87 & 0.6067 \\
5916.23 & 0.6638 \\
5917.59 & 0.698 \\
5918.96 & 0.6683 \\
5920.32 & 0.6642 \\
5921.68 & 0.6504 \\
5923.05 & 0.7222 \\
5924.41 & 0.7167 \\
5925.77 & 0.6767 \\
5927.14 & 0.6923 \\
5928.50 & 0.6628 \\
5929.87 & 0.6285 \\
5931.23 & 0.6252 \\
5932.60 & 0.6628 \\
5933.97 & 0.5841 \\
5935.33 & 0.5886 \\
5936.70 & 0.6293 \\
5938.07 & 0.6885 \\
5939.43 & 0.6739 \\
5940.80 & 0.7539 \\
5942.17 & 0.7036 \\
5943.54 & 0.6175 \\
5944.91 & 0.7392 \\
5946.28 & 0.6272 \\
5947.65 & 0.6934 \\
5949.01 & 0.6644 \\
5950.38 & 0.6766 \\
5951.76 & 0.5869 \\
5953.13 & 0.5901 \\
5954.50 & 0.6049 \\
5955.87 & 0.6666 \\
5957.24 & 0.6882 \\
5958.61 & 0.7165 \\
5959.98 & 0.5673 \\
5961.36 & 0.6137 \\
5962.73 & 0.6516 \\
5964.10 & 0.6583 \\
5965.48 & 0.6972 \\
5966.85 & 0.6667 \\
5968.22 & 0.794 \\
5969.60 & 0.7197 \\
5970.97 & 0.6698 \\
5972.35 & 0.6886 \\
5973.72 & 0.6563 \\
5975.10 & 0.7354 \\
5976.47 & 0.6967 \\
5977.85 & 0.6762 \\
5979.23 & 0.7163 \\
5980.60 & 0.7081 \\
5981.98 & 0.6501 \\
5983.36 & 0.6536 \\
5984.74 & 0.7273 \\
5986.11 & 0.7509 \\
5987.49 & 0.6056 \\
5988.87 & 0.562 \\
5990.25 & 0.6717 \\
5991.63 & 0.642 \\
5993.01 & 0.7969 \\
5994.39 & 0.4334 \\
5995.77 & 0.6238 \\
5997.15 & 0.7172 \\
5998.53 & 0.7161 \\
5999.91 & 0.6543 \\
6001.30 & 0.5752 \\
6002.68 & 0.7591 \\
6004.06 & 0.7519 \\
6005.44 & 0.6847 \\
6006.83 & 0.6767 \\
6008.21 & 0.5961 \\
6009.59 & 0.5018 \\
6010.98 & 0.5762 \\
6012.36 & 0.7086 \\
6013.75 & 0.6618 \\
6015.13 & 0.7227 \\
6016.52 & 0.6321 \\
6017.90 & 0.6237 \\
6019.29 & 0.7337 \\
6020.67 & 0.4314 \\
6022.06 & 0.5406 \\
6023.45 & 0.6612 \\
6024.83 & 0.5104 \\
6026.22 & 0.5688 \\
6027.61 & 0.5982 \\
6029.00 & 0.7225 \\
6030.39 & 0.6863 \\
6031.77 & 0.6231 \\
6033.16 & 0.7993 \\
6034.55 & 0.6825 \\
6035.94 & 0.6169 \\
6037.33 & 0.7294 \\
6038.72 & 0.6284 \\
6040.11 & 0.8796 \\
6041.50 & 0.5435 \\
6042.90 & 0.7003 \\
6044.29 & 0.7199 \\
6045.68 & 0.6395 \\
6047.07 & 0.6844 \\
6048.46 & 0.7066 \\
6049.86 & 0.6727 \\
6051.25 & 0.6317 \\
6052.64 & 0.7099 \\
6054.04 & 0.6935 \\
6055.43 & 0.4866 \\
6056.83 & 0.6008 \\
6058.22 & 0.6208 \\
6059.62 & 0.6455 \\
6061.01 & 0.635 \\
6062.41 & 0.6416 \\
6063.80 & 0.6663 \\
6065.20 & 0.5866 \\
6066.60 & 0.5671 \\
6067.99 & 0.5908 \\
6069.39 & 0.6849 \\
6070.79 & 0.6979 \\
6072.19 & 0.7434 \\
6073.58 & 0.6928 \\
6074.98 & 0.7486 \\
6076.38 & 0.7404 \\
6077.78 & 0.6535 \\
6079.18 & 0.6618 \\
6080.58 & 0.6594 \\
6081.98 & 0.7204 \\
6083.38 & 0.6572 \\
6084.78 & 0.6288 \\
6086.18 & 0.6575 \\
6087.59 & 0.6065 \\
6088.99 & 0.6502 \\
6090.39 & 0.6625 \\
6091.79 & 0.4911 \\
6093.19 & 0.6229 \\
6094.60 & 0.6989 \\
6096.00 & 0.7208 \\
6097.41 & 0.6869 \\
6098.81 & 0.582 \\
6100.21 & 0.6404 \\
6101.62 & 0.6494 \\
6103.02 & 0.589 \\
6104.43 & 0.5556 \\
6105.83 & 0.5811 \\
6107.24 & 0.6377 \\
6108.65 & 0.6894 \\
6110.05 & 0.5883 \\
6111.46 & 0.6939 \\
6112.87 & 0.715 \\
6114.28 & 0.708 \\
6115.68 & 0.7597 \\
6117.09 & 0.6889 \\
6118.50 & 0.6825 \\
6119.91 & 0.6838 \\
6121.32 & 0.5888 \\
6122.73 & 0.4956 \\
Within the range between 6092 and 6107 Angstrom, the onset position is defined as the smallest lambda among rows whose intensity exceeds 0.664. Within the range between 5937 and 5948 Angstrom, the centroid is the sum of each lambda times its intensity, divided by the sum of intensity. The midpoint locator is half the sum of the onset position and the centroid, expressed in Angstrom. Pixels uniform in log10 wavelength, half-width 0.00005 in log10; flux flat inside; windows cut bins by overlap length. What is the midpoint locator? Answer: 6018.7 Angstrom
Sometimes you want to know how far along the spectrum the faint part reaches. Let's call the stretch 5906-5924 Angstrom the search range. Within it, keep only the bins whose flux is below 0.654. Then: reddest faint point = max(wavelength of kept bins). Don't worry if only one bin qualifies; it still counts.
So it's 5921.68 Angstrom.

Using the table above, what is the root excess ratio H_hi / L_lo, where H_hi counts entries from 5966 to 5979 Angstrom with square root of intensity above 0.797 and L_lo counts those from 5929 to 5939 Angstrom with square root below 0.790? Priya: 4.5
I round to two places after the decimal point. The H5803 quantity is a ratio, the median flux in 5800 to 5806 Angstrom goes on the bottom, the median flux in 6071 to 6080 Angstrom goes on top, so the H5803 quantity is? 1.10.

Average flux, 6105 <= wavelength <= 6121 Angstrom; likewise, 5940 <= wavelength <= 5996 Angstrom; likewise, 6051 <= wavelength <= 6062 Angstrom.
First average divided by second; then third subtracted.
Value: 0.38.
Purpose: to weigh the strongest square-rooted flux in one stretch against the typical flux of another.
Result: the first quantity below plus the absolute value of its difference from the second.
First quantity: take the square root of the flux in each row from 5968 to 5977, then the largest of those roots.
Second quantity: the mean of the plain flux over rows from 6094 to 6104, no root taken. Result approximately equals 1.13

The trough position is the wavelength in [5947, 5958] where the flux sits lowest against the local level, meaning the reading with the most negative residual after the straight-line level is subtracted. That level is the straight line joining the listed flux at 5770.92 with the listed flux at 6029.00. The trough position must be 5951.76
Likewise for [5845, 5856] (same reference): 5845.81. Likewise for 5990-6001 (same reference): 5994.39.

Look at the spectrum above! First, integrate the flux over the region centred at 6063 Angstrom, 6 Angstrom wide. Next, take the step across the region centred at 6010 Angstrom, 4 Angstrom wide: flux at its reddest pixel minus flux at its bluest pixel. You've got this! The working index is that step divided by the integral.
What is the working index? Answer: -0.01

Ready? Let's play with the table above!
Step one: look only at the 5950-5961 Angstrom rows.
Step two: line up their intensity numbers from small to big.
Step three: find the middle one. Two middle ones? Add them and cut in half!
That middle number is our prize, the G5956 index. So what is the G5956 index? 0.636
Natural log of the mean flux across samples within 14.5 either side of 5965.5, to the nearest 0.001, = -0.401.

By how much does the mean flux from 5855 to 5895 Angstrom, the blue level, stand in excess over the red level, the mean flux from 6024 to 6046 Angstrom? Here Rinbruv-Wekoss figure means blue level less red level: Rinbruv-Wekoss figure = -0.02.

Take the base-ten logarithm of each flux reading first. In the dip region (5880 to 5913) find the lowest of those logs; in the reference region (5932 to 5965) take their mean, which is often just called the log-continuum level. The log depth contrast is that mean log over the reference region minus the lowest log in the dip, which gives 0.13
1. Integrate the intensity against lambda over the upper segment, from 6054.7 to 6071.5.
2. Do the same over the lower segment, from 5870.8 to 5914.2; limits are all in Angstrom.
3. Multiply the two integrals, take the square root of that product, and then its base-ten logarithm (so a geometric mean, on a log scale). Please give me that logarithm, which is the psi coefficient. 1.23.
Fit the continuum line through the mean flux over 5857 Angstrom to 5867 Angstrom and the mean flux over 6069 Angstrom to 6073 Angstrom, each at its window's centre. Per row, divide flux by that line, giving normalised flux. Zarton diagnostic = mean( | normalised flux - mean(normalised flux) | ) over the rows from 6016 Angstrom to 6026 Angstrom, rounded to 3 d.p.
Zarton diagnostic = 0.120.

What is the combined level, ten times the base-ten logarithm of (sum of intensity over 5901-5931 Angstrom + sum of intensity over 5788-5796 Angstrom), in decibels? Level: 12.6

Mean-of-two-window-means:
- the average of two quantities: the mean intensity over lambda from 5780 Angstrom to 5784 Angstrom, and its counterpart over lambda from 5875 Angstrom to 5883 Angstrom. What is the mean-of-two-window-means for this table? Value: 0.643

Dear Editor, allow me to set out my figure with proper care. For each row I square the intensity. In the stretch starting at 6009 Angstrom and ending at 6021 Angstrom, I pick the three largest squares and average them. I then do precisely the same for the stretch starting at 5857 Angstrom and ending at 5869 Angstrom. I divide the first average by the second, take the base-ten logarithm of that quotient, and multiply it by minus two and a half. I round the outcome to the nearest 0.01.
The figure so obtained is -0.14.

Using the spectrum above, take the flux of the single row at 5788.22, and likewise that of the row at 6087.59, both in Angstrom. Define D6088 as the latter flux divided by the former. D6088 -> 1.05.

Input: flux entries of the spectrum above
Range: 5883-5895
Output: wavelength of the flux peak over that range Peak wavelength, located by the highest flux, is 5883.63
